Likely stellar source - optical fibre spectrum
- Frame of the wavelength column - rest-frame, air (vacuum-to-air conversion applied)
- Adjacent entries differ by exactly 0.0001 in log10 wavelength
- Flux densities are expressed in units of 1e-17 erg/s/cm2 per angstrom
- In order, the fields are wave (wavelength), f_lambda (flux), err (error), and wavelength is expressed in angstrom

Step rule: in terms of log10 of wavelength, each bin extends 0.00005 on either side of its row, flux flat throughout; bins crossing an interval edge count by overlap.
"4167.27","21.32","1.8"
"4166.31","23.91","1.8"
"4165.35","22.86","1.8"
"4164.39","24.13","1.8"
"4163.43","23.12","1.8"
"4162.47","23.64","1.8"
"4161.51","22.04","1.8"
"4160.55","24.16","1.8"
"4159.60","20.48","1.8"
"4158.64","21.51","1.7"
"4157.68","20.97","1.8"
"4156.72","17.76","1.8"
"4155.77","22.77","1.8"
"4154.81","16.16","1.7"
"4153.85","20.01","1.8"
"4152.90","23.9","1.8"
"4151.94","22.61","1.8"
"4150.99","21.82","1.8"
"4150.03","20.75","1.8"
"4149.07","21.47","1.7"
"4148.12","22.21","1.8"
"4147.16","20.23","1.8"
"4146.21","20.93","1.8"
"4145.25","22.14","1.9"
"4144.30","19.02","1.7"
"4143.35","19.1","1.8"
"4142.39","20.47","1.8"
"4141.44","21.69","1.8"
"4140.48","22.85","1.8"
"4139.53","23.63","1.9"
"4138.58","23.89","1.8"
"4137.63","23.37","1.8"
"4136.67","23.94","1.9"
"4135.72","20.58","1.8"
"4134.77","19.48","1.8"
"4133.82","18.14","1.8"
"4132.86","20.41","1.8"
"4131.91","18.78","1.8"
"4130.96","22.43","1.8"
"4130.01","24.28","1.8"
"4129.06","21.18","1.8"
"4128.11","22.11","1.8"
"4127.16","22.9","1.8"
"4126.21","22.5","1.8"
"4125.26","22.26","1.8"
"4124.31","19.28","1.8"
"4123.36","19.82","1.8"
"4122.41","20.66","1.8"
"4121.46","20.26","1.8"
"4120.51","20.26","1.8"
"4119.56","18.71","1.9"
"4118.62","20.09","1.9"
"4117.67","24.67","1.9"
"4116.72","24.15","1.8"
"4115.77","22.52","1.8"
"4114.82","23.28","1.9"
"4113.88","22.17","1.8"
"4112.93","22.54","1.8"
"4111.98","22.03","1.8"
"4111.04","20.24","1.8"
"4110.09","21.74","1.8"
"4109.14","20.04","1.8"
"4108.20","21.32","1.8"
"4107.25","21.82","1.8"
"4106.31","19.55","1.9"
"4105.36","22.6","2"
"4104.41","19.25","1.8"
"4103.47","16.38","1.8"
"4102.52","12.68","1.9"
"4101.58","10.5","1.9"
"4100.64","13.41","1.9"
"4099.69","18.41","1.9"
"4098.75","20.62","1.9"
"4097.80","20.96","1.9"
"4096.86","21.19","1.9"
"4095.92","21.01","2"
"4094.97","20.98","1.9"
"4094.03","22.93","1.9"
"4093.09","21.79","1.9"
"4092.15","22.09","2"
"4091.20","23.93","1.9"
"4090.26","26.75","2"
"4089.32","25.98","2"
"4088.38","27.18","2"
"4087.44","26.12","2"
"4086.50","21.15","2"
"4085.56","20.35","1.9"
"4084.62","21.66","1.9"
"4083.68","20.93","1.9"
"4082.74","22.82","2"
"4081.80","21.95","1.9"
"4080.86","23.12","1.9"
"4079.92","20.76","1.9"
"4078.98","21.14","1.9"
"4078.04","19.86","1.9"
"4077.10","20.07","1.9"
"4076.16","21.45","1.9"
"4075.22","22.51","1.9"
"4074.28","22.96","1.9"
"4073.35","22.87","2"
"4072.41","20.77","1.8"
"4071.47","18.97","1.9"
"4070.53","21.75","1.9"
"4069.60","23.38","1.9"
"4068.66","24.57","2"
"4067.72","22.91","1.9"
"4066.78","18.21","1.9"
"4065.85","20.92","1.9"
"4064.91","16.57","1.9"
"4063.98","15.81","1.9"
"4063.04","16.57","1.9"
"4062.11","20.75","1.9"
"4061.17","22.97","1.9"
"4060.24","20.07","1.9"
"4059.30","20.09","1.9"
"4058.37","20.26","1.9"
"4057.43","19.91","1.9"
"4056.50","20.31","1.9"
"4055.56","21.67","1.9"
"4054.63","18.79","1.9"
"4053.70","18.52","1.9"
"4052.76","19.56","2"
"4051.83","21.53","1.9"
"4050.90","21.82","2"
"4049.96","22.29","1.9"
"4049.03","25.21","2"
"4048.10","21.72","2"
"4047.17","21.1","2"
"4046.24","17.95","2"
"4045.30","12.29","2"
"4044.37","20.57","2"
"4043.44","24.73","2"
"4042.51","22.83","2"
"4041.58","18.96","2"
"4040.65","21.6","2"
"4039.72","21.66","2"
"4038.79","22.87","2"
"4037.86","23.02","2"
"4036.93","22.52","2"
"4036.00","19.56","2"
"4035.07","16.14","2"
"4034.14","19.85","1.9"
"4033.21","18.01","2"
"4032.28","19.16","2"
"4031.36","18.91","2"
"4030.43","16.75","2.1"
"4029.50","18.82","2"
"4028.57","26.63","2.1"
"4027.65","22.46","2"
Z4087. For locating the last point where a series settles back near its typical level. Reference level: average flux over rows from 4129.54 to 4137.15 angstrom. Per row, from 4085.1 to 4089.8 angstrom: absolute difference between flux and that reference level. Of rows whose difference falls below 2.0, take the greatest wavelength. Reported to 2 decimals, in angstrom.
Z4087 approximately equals 4086.50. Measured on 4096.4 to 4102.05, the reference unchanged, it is 4098.75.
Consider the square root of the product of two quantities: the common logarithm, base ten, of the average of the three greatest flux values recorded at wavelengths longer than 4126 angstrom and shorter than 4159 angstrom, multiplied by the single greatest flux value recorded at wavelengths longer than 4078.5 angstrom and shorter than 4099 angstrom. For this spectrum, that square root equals 6.13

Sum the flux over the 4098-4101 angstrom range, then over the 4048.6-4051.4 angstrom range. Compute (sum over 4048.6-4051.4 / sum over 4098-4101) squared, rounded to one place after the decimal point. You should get 1.7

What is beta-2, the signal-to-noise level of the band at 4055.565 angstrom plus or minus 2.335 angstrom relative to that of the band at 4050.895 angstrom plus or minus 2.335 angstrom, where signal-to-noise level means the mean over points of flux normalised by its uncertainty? 0.93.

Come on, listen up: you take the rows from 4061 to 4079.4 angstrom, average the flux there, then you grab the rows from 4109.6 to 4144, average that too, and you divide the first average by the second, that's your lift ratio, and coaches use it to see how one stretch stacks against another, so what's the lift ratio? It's 0.96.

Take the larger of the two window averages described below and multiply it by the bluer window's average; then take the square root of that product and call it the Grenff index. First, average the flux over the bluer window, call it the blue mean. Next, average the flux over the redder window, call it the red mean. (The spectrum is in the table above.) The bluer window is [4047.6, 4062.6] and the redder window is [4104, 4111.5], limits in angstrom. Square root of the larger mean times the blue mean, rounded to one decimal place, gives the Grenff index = 21.0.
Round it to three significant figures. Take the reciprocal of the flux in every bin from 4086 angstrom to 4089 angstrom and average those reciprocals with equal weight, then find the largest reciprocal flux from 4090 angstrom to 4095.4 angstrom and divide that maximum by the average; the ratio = 1.17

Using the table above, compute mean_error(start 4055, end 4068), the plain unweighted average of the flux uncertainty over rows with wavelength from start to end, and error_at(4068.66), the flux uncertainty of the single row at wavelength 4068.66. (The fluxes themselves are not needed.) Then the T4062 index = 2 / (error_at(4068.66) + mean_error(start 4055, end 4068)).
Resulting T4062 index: 0.513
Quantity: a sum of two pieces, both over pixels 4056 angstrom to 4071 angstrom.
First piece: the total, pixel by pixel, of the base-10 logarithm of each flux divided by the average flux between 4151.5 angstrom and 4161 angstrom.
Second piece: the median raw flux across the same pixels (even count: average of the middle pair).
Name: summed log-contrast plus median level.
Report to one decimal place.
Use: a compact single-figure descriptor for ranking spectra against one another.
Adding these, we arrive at 20.0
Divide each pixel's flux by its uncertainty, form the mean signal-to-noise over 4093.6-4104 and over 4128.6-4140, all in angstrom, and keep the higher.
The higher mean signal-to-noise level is 11.9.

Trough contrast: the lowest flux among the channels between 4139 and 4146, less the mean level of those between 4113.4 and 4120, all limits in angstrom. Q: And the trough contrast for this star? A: -3.2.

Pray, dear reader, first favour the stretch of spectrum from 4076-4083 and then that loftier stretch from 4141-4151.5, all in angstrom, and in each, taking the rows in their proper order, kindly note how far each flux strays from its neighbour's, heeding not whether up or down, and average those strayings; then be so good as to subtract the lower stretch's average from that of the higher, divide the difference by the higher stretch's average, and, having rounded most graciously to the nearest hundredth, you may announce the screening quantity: 0.10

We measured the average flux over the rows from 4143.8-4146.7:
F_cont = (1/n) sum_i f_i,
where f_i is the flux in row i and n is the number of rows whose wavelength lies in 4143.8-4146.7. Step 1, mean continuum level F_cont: 21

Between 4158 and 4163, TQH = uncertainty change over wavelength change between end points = 0.026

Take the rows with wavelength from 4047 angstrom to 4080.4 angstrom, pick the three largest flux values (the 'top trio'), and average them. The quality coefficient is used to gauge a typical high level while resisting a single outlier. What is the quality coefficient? 24.4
